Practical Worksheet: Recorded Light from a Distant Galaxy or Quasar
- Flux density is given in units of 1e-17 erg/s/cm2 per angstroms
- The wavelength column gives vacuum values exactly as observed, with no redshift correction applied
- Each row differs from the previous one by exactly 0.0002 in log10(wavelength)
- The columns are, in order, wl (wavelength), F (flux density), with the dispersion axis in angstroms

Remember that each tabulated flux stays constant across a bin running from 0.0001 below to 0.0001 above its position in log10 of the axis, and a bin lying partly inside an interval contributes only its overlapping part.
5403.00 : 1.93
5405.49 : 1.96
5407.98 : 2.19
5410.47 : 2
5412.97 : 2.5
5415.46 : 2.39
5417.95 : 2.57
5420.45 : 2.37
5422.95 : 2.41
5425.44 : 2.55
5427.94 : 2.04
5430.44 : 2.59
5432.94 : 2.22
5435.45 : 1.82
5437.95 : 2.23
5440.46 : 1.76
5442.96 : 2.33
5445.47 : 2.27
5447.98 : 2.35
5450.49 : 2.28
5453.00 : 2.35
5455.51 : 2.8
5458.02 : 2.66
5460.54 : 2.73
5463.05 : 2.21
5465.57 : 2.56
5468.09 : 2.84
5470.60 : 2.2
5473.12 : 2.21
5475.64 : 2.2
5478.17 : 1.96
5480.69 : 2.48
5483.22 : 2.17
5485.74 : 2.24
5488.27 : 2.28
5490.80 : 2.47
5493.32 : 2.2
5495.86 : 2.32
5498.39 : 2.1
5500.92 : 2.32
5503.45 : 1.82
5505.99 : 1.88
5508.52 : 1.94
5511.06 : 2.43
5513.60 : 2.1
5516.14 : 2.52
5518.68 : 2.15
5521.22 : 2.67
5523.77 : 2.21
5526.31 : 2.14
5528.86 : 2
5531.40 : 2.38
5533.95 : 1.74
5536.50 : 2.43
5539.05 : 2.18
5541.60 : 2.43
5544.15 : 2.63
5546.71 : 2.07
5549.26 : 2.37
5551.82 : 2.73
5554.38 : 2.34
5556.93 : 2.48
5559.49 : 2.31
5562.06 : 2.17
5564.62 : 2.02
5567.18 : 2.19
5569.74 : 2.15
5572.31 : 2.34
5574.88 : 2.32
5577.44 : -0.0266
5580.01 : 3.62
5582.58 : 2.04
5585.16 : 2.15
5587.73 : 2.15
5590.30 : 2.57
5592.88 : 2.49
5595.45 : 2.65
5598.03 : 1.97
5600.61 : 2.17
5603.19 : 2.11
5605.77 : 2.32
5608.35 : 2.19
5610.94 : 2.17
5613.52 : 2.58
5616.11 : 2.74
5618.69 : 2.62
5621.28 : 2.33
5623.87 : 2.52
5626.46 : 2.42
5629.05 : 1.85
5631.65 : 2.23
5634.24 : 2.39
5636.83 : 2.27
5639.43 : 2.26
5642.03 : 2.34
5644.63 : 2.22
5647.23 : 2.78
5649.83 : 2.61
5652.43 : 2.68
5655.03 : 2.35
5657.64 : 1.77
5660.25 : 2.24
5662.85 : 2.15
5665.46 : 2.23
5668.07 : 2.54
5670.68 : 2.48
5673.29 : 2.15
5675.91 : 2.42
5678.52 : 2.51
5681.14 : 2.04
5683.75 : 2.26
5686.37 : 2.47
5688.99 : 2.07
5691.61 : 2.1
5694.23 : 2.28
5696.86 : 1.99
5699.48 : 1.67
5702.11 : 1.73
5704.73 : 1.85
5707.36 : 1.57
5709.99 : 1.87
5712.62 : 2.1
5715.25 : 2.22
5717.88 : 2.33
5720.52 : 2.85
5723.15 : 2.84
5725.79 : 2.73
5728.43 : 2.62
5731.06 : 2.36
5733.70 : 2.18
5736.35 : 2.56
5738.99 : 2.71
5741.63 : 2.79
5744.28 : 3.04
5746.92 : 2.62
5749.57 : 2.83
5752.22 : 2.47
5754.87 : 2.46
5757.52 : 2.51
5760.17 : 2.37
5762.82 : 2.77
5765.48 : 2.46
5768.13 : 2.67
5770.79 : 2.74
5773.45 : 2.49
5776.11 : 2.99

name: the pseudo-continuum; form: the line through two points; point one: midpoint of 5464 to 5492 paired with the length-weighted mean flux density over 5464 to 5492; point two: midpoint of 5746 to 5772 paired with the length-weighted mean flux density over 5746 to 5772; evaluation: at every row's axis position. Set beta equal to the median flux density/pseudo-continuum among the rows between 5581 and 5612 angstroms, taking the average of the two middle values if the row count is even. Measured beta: 0.89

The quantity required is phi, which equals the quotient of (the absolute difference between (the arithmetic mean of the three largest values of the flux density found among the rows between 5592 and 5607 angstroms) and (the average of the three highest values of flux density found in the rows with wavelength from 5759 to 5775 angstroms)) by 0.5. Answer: 0.48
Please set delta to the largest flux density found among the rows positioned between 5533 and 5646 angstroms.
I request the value 3.62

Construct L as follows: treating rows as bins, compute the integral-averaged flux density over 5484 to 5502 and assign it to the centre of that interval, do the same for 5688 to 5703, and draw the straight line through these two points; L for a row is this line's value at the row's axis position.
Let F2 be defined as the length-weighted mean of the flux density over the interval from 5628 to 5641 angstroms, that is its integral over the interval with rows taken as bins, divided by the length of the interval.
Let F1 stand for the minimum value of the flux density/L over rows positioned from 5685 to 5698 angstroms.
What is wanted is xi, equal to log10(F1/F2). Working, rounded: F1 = 1.01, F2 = 2.21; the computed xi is -0.34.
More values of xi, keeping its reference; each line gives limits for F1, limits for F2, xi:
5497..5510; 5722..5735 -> -0.50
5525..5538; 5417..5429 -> -0.48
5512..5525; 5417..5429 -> -0.41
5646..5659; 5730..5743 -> -0.46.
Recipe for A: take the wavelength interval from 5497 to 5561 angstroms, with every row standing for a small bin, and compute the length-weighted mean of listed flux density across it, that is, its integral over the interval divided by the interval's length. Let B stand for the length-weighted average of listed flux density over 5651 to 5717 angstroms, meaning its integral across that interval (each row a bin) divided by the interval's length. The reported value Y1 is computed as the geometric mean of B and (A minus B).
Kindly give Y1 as 0.5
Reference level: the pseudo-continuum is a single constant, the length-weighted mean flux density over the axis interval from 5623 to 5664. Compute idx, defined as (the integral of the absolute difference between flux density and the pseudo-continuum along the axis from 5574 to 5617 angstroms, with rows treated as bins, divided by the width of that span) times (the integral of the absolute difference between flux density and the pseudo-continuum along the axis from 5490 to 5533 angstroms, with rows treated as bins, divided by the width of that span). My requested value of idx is 0.08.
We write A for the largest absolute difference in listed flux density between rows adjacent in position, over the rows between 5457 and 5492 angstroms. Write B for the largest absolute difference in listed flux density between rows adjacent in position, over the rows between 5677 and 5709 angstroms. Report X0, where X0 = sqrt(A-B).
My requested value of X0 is 0.4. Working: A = 0.6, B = 0.47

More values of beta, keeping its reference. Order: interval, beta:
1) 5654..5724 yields 0.87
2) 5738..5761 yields 1.02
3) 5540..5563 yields 0.99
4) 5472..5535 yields 0.94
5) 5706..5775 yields 0.98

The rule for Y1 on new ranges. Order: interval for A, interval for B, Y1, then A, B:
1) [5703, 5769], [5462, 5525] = 0.7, 2.47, 2.26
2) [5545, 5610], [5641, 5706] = 0.0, 2.24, 2.24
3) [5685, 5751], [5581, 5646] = 0.2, 2.34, 2.32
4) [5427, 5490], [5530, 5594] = 0.4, 2.31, 2.25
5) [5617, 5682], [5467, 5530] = 0.5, 2.34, 2.23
